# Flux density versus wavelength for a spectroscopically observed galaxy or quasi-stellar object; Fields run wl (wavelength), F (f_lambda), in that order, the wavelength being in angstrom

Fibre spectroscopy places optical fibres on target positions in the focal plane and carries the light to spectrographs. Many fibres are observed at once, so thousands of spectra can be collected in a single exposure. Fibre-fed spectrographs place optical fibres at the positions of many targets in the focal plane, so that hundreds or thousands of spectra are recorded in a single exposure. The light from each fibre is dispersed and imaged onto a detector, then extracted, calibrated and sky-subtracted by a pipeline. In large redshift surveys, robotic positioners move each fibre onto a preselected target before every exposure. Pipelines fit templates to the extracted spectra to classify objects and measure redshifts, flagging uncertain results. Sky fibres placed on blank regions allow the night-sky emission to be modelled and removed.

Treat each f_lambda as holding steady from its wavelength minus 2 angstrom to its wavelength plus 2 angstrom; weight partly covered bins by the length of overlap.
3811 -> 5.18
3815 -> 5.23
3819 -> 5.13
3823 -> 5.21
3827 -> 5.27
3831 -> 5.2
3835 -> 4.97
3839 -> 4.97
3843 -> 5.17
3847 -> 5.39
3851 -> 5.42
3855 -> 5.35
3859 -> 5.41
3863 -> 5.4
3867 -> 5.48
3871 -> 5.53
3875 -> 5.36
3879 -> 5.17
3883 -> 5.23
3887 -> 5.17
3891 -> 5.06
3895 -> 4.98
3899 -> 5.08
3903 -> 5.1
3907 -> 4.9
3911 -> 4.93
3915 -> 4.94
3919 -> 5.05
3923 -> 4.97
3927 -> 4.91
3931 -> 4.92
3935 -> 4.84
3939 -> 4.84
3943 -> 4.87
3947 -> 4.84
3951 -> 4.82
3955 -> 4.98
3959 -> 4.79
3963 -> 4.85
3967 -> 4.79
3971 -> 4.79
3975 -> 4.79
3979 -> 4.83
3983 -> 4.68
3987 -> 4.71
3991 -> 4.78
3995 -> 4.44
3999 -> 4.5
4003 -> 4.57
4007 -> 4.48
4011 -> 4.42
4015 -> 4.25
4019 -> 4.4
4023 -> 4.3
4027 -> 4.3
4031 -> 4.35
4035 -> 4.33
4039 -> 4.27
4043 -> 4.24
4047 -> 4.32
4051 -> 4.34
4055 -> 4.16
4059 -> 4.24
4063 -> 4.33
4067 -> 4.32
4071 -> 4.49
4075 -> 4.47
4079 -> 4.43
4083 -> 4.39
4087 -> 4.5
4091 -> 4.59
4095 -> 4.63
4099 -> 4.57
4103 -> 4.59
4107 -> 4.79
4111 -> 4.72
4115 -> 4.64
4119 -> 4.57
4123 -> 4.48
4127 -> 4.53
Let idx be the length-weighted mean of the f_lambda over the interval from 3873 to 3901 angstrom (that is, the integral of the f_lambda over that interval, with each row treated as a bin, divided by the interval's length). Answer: 5.15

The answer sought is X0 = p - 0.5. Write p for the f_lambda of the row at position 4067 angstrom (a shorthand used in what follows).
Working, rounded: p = 4.32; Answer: 3.82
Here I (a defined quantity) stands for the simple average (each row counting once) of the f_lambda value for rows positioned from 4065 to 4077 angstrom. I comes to 4.43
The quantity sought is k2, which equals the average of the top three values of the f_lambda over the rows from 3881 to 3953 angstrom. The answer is 5.2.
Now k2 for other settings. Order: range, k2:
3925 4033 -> 4.9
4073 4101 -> 4.6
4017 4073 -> 4.4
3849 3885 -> 5.5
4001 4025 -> 4.5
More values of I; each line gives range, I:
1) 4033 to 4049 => 4.29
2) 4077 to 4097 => 4.51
